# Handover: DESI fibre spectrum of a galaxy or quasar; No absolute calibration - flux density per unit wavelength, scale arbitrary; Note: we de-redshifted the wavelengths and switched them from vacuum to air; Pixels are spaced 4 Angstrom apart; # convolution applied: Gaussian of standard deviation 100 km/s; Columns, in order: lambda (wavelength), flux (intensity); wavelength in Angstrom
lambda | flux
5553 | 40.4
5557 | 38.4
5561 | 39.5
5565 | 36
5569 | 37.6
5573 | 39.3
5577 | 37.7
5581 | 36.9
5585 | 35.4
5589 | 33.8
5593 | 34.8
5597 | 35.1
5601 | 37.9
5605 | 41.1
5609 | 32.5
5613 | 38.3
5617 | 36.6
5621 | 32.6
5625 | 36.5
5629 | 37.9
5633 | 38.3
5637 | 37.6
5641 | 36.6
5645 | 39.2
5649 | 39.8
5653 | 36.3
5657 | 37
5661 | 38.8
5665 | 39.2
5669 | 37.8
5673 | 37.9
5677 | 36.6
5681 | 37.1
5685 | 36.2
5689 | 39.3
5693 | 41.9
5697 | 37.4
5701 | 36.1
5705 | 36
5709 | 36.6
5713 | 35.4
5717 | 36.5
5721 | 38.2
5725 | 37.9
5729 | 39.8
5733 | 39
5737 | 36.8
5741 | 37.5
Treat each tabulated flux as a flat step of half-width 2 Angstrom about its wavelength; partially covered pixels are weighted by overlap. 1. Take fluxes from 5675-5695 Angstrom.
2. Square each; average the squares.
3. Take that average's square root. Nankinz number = 38.3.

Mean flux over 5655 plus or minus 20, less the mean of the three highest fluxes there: -1.38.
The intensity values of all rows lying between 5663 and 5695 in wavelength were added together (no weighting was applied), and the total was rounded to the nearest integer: 306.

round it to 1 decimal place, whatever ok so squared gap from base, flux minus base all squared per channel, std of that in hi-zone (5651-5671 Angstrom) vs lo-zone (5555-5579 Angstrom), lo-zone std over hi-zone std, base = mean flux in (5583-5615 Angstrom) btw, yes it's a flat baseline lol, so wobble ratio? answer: 1.1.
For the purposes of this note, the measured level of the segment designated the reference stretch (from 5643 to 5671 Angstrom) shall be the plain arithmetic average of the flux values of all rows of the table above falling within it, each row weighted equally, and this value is 38.3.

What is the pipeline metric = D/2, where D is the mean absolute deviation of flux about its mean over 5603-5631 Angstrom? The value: 1.13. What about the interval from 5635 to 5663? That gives 0.59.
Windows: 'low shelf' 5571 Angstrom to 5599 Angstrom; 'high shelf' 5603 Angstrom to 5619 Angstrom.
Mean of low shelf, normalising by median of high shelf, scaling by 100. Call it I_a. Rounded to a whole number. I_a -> 97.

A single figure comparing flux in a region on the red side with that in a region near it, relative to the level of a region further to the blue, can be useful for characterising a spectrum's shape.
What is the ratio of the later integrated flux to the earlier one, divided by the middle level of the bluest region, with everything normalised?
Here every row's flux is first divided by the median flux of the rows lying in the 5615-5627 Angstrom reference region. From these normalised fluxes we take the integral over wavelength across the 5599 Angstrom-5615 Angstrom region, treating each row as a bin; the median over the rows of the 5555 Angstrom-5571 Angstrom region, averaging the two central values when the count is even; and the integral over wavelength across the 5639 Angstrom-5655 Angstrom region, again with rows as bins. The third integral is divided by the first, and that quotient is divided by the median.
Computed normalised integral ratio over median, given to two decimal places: 0.97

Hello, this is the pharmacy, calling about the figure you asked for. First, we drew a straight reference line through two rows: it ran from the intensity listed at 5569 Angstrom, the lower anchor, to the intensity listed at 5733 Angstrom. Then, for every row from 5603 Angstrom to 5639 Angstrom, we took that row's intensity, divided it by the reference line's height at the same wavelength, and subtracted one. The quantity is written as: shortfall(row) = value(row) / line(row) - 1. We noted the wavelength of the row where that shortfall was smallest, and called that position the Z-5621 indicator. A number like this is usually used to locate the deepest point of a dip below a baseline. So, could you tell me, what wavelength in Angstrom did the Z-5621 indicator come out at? 5609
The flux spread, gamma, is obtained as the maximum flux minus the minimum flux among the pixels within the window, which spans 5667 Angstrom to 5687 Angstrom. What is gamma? 1.7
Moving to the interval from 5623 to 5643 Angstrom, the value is 1.8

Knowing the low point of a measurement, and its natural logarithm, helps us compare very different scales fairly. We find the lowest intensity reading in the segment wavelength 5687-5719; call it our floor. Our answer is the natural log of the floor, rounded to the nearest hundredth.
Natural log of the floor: 3.57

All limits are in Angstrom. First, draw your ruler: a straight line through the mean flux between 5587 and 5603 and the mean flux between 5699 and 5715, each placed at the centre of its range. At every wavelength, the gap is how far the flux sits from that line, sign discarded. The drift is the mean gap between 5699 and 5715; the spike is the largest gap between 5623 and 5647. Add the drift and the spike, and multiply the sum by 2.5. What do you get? 10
